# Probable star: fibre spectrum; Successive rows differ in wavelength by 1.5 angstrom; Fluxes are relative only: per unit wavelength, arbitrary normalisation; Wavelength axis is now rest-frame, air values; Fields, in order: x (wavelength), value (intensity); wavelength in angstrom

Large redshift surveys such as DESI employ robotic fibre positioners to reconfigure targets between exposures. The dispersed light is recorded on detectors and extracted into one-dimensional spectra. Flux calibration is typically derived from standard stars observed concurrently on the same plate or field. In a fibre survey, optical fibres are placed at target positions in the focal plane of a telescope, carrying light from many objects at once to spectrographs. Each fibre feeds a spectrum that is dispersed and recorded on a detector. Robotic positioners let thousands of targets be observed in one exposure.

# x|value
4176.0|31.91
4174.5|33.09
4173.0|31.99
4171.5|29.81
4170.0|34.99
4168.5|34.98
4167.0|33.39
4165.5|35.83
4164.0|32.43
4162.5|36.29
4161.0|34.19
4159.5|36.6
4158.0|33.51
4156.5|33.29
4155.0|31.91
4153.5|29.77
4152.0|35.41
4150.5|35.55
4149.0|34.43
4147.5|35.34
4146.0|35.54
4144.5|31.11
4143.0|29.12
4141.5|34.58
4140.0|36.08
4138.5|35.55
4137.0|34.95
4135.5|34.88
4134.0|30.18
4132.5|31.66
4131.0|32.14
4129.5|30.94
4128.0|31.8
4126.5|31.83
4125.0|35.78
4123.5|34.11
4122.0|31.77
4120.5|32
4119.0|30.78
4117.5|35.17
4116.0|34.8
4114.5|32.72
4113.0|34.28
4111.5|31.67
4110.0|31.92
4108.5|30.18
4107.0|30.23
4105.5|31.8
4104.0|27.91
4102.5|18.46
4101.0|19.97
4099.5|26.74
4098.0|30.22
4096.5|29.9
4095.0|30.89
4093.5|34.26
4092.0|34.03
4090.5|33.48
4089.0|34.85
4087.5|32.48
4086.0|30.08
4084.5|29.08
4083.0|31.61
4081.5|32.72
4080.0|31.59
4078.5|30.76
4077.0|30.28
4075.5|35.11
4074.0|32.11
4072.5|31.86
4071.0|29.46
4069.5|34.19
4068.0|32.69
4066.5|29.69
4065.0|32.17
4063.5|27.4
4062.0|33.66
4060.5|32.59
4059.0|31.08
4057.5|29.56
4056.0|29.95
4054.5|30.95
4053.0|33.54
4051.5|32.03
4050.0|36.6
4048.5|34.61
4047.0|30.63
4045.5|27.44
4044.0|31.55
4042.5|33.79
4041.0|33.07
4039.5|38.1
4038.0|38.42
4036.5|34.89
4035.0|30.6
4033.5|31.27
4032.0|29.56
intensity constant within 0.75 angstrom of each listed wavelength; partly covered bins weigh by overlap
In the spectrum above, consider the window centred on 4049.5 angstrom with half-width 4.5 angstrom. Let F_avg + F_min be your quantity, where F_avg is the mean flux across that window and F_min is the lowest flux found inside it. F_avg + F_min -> 60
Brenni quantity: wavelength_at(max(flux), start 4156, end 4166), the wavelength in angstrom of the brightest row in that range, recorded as 4159.5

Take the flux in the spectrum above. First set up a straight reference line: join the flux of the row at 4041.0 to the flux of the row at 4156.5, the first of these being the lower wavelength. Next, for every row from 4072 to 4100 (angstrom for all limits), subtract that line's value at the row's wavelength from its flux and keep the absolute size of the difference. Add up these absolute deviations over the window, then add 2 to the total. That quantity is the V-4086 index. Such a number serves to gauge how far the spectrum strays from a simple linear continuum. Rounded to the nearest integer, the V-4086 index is 42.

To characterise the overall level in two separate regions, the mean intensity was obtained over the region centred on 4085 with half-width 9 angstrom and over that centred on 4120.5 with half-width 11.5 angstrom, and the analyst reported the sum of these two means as 64.9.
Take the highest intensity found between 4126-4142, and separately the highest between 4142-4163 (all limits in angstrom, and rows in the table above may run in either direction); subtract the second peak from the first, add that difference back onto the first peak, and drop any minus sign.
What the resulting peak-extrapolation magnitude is 35.6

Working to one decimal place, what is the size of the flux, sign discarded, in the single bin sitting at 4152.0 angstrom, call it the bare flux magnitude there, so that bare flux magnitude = 35.4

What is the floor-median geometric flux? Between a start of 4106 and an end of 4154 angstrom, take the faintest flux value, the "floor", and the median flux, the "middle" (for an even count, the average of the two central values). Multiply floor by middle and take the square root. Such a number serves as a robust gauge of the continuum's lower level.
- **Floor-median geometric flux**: 30.7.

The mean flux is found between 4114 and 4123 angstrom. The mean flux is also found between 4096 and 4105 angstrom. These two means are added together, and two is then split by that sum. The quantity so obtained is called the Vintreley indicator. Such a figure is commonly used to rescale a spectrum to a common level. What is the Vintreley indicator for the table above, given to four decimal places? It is 0.0342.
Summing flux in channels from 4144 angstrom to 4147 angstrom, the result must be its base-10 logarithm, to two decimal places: 1.82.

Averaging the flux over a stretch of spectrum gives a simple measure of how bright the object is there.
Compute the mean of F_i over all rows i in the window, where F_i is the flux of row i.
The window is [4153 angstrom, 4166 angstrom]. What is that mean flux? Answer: 33.8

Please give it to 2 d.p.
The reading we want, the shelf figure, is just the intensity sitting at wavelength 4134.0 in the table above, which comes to 30.18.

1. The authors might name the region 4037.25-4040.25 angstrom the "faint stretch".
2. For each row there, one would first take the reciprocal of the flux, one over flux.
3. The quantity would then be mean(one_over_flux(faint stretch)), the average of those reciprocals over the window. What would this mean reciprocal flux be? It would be 0.0261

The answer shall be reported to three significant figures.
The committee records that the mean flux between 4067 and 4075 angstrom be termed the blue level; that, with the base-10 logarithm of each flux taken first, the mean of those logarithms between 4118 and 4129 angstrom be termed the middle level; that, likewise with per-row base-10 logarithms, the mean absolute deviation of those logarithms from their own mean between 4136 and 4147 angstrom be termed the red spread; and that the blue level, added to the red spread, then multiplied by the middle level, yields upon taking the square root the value 6.97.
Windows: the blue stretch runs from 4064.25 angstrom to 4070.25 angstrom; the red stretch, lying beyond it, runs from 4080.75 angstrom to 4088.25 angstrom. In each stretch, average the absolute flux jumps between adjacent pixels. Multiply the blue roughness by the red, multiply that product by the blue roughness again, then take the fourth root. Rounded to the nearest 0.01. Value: 1.76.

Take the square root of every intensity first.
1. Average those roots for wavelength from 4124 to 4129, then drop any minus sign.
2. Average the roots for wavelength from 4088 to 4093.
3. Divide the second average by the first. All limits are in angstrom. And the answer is 1.015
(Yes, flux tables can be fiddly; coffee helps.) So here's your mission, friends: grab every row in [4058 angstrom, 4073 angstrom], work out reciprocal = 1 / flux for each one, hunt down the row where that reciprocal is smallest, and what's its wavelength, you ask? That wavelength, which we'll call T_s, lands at 4069.5 angstrom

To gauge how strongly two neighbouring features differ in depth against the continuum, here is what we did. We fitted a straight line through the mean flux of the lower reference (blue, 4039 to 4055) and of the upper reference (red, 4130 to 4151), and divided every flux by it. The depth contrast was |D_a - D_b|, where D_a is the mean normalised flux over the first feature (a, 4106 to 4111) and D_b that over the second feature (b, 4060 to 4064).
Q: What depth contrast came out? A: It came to 0.02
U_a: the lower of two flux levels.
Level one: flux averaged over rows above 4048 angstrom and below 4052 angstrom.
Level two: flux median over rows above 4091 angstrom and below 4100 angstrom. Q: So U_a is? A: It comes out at 30.6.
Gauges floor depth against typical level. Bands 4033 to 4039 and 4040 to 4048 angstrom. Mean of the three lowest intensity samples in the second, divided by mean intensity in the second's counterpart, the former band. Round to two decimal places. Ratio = 0.88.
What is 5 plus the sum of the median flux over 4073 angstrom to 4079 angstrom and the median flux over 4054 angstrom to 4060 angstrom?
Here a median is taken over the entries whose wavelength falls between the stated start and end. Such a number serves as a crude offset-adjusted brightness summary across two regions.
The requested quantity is 66.9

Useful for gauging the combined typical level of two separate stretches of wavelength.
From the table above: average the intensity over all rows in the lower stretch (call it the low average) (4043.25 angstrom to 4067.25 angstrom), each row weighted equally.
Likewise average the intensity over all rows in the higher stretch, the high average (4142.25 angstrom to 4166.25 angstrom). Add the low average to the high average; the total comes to 65.2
